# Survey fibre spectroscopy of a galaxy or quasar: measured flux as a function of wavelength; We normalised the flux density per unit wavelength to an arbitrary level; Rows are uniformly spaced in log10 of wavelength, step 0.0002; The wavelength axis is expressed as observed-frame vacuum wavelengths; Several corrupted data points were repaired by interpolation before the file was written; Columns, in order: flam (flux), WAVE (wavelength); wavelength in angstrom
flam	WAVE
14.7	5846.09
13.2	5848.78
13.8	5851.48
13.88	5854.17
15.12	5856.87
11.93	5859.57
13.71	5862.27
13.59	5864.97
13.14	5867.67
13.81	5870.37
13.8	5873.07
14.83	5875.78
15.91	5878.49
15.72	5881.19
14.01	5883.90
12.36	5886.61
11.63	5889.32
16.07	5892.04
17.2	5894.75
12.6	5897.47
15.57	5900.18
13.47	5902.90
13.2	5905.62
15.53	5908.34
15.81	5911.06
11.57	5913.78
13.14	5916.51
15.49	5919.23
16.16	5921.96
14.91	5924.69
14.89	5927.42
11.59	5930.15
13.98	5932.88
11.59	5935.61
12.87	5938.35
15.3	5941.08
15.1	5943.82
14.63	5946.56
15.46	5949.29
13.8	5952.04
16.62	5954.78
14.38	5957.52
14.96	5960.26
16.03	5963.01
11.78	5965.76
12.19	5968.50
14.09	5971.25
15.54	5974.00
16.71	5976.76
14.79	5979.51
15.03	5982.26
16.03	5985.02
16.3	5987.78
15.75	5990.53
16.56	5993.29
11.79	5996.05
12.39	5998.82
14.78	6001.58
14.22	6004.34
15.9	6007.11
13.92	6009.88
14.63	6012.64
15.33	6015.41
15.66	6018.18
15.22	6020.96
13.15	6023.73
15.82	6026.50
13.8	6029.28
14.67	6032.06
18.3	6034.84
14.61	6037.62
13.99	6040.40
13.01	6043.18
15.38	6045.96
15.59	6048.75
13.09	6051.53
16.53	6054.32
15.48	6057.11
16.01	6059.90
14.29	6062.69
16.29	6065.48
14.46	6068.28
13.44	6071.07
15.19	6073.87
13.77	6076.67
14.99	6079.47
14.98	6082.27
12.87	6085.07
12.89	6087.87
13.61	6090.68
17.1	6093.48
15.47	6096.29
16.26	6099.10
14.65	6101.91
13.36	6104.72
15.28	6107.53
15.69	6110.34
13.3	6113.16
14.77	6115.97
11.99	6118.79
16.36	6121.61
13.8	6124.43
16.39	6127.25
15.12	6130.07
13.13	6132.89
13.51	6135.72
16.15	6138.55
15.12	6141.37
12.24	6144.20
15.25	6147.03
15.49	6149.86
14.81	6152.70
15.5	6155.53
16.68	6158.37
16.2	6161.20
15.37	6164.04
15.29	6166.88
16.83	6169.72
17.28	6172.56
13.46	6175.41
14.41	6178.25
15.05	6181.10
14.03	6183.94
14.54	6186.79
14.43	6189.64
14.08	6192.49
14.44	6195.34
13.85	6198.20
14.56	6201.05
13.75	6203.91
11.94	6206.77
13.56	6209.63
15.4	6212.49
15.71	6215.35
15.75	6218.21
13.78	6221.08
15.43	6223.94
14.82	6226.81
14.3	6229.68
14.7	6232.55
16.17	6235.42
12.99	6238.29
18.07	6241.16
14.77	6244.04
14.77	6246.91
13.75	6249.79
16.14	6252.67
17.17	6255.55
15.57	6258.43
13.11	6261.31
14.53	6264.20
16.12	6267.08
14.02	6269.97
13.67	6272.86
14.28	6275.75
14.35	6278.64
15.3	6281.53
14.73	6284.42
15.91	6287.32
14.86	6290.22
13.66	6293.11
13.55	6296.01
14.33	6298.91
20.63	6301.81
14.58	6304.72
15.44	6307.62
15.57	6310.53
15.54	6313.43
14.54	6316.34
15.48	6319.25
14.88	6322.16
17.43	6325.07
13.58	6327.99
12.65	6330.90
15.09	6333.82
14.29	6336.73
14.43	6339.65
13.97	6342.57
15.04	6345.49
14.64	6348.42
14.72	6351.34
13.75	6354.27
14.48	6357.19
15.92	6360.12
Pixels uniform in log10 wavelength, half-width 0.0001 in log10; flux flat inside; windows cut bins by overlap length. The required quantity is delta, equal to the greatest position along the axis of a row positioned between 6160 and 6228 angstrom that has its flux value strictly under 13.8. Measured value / 6221.08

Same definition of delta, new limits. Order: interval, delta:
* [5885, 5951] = 5938.35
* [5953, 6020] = 5998.82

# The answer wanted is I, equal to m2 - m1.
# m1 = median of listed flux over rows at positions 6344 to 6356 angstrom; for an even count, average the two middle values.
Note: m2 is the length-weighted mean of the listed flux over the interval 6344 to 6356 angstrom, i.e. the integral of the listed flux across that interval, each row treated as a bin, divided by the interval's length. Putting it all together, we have -0.1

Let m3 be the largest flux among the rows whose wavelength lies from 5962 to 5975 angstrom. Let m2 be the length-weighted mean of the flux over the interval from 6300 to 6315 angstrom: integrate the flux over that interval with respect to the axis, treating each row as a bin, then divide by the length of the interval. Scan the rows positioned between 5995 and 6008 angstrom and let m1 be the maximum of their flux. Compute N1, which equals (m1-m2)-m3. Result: -16.4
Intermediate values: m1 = 15.9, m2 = 16.3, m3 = 16.03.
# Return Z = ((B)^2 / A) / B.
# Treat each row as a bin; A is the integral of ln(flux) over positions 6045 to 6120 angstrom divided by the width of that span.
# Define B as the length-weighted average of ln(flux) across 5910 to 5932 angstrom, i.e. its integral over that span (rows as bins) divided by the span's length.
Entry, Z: 0.985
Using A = 2.68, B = 2.64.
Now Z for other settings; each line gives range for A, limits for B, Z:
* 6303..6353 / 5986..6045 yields 0.997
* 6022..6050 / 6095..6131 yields 0.999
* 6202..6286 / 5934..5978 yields 0.990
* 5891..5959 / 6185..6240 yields 1.002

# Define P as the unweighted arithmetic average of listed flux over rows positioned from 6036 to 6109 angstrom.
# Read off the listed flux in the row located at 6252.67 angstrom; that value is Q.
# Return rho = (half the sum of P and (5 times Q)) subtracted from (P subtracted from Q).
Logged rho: -46.3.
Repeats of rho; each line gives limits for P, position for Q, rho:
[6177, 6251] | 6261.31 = -41.5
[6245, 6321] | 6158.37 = -47.6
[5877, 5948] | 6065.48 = -45.8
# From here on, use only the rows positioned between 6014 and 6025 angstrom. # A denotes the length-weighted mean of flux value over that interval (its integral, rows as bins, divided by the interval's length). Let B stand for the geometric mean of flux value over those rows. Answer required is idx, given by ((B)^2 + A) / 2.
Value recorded 117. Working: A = 14.9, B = 14.8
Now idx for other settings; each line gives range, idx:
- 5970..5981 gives 124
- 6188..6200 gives 108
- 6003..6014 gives 115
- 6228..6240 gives 112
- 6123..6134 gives 113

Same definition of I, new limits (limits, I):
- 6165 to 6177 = -0.4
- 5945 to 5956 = 0.1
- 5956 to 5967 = -0.3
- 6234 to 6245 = 0.1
